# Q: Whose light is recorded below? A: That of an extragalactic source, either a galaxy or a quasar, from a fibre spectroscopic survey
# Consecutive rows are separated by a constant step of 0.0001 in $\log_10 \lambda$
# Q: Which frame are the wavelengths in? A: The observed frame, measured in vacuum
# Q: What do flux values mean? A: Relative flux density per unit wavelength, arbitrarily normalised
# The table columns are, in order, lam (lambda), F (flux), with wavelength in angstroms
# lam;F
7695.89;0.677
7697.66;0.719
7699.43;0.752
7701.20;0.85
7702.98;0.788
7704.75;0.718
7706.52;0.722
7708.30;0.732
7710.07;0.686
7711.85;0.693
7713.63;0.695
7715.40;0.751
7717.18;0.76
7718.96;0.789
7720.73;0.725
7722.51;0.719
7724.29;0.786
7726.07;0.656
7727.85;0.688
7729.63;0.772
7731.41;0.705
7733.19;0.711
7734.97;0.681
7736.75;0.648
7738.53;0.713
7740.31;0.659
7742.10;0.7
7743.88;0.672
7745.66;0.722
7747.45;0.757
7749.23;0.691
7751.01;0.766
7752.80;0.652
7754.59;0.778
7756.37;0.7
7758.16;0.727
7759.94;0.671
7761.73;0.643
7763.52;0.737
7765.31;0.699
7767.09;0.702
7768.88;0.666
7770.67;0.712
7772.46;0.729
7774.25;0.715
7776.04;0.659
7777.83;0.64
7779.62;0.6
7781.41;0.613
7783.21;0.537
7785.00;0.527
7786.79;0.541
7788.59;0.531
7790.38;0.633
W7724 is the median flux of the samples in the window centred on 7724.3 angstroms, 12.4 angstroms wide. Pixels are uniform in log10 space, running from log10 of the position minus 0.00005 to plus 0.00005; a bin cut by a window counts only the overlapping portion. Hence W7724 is 0.725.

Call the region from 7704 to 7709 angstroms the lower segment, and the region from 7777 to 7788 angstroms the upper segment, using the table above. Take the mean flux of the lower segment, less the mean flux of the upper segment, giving 0.15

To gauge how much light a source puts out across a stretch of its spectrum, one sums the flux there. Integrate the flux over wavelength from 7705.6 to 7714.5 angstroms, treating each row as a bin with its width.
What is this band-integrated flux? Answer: 6.3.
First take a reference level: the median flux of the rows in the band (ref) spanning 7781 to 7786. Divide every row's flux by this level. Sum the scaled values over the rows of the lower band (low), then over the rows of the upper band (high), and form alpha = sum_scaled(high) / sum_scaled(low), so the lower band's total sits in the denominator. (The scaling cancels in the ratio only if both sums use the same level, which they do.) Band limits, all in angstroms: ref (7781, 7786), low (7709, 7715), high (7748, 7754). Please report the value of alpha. 1.02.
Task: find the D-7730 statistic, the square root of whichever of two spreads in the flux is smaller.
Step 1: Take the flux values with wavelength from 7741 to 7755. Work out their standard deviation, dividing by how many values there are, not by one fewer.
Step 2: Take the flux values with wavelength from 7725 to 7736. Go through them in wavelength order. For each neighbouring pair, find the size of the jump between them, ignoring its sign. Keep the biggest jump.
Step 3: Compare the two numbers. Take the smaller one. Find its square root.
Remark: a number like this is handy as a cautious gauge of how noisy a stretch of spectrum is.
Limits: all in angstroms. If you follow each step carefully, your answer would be 0.208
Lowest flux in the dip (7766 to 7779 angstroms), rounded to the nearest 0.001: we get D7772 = 0.640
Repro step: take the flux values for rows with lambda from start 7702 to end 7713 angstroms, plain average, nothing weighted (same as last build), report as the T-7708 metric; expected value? 0.723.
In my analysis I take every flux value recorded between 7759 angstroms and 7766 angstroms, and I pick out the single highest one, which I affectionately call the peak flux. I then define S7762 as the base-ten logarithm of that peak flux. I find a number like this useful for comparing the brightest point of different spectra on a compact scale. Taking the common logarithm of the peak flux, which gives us -0.133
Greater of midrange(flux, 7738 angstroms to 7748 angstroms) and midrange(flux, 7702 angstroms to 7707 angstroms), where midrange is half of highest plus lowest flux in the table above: 0.753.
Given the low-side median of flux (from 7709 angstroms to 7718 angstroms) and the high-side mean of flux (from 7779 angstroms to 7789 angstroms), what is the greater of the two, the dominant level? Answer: 0.695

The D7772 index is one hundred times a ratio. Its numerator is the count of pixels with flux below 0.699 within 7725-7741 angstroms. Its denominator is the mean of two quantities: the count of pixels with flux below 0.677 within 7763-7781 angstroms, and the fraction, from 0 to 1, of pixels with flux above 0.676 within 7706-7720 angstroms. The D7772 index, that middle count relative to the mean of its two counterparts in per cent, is 200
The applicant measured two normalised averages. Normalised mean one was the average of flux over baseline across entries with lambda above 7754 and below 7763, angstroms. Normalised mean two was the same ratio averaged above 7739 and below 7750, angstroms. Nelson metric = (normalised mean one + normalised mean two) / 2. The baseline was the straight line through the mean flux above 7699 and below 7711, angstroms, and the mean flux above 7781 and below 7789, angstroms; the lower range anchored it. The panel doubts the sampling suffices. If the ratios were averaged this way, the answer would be 1.11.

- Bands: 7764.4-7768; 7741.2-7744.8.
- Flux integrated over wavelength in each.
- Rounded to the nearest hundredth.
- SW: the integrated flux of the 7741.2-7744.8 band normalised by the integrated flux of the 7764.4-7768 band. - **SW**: 0.98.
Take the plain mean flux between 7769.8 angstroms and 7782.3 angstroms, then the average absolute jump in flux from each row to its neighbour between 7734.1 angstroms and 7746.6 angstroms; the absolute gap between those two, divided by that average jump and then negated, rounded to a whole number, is -14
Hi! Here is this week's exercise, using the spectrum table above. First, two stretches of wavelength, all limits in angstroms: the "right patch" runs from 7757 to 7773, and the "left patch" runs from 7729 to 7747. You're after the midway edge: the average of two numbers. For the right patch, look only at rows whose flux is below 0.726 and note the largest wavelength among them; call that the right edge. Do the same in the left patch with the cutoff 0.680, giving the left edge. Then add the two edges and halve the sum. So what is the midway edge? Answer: 7757.3 angstroms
